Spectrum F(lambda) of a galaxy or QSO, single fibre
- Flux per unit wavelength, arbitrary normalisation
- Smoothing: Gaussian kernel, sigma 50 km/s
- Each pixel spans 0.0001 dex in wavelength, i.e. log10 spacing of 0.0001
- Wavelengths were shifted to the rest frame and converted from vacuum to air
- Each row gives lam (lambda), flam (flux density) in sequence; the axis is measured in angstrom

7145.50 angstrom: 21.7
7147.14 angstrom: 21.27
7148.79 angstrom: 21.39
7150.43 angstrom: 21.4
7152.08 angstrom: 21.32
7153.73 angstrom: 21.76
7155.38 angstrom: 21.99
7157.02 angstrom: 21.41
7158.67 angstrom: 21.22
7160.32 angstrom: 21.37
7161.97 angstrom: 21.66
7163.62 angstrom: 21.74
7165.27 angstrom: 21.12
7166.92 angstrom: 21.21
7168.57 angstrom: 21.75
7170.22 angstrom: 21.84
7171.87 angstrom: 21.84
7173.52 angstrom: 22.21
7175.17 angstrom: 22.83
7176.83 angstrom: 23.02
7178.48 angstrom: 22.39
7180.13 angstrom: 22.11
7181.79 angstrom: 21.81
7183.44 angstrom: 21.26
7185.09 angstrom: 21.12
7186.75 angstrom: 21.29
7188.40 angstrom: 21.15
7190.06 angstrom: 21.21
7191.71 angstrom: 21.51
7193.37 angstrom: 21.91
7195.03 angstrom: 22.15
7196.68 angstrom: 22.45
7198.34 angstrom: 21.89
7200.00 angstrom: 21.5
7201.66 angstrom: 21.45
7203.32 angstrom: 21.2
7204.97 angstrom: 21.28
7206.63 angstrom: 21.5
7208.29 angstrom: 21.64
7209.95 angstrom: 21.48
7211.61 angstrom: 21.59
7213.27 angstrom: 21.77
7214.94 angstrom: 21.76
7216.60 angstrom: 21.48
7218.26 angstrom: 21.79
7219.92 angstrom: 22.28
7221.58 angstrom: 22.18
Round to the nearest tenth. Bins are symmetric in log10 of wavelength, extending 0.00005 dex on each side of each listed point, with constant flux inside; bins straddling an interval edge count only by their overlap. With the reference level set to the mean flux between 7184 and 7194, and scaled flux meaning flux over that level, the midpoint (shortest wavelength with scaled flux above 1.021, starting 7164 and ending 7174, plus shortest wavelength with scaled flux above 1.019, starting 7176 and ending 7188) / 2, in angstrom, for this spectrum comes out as 7173.5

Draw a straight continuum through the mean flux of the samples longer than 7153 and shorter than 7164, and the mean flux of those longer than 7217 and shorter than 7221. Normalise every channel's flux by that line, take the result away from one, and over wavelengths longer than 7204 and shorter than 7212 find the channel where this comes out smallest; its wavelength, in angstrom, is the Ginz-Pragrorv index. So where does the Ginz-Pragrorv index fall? 7208.29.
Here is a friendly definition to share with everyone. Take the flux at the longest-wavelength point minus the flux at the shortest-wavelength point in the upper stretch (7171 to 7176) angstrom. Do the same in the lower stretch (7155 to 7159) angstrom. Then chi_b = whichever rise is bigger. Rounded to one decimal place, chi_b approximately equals 1.0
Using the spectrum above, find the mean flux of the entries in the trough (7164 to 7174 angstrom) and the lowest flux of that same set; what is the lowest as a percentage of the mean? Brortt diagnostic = 97.5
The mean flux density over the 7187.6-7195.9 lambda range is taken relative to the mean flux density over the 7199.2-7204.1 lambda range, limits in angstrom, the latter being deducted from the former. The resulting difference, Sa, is 0.2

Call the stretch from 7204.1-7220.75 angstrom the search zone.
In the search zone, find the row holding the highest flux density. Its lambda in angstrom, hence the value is 7219.92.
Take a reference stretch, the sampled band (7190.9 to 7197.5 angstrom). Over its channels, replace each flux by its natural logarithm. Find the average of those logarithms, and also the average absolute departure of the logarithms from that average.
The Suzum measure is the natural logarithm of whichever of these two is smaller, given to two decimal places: -4.31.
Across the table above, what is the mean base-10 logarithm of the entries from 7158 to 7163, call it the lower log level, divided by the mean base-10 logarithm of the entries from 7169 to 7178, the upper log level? 0.986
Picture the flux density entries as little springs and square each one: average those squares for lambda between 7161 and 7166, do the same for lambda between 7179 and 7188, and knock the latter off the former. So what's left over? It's -1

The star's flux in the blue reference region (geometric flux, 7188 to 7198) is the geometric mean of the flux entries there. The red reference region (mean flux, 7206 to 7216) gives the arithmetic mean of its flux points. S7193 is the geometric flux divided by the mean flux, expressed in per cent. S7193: 100.5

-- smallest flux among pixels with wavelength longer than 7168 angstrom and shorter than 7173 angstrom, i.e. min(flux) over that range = 21.75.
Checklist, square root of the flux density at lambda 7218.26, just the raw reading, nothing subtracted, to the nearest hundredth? 4.67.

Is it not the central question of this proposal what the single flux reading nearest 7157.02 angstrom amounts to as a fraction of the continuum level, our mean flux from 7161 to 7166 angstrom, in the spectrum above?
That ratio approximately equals 0.996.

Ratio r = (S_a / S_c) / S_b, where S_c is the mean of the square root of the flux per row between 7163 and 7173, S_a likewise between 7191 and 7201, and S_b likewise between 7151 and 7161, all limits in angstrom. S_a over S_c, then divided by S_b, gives 0.217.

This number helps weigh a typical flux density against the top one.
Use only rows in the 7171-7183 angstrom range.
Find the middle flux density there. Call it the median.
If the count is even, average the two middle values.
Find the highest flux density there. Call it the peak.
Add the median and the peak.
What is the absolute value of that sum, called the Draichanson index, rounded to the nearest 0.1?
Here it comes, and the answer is 45.2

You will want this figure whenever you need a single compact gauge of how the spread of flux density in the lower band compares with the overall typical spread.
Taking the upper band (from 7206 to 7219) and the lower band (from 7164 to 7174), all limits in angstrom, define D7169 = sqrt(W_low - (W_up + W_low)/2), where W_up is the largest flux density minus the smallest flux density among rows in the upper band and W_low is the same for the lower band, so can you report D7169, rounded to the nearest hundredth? 0.62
